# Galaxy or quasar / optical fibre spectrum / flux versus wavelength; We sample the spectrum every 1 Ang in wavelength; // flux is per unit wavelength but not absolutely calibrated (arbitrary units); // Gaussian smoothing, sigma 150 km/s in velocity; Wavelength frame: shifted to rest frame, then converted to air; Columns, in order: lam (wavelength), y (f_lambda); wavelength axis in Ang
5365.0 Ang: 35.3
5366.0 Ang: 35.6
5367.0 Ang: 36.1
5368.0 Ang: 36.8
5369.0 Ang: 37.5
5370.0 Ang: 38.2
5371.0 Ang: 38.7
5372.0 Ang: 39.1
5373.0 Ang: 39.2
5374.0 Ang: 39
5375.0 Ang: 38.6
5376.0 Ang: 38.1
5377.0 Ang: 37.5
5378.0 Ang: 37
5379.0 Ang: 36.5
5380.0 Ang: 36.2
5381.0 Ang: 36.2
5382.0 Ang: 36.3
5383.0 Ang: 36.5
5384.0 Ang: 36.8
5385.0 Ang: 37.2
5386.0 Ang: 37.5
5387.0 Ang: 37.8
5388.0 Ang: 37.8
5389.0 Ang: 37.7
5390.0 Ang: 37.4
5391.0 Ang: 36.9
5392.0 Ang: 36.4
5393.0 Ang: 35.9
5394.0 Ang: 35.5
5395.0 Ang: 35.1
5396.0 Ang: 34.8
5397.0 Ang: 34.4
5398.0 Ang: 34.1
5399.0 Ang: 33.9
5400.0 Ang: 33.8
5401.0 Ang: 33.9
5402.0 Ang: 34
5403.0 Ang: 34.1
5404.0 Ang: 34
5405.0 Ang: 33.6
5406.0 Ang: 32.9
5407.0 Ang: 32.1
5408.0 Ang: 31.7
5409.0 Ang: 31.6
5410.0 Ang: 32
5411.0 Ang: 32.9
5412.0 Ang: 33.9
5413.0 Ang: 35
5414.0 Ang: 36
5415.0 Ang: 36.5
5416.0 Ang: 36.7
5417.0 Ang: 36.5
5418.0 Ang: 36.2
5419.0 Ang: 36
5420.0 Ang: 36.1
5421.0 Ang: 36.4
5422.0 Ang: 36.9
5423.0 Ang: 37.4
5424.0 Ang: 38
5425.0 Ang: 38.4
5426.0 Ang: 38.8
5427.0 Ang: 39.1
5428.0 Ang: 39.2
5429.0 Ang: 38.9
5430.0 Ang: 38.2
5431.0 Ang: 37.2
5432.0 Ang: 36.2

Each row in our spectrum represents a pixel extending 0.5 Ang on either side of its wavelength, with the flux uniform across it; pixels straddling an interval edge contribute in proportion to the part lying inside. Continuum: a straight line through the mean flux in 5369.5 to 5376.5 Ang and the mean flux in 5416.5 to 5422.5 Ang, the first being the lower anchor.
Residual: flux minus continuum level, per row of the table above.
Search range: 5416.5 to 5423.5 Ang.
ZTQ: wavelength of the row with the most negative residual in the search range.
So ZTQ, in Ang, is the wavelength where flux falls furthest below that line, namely 5419.0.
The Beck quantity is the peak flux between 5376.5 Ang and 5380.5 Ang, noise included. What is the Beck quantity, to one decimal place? 37.5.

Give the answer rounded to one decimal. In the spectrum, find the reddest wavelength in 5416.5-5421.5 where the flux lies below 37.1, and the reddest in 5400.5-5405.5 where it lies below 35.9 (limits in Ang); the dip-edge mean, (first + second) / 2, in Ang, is 5413.0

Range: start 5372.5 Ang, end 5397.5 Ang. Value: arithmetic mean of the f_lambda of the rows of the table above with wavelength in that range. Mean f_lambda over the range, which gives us 36.9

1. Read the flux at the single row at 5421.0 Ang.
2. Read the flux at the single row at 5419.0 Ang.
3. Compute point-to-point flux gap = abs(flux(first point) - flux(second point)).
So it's 0.4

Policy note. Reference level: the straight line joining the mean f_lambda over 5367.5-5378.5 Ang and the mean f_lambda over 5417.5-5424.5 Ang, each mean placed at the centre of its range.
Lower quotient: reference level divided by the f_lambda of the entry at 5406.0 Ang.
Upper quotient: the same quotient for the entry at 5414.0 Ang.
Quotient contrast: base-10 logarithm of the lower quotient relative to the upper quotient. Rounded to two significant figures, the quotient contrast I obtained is 0.042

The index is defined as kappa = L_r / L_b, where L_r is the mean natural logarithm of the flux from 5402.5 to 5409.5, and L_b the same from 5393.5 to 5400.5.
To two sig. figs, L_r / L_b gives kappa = 0.99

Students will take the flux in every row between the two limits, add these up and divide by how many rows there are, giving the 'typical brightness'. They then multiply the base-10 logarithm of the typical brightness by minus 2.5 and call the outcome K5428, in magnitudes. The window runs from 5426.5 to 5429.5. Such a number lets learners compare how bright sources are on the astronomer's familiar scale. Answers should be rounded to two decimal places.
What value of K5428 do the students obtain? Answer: -3.98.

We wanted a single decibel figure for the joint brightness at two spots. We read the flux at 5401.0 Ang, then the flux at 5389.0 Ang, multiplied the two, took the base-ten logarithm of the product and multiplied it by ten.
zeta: 31.1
